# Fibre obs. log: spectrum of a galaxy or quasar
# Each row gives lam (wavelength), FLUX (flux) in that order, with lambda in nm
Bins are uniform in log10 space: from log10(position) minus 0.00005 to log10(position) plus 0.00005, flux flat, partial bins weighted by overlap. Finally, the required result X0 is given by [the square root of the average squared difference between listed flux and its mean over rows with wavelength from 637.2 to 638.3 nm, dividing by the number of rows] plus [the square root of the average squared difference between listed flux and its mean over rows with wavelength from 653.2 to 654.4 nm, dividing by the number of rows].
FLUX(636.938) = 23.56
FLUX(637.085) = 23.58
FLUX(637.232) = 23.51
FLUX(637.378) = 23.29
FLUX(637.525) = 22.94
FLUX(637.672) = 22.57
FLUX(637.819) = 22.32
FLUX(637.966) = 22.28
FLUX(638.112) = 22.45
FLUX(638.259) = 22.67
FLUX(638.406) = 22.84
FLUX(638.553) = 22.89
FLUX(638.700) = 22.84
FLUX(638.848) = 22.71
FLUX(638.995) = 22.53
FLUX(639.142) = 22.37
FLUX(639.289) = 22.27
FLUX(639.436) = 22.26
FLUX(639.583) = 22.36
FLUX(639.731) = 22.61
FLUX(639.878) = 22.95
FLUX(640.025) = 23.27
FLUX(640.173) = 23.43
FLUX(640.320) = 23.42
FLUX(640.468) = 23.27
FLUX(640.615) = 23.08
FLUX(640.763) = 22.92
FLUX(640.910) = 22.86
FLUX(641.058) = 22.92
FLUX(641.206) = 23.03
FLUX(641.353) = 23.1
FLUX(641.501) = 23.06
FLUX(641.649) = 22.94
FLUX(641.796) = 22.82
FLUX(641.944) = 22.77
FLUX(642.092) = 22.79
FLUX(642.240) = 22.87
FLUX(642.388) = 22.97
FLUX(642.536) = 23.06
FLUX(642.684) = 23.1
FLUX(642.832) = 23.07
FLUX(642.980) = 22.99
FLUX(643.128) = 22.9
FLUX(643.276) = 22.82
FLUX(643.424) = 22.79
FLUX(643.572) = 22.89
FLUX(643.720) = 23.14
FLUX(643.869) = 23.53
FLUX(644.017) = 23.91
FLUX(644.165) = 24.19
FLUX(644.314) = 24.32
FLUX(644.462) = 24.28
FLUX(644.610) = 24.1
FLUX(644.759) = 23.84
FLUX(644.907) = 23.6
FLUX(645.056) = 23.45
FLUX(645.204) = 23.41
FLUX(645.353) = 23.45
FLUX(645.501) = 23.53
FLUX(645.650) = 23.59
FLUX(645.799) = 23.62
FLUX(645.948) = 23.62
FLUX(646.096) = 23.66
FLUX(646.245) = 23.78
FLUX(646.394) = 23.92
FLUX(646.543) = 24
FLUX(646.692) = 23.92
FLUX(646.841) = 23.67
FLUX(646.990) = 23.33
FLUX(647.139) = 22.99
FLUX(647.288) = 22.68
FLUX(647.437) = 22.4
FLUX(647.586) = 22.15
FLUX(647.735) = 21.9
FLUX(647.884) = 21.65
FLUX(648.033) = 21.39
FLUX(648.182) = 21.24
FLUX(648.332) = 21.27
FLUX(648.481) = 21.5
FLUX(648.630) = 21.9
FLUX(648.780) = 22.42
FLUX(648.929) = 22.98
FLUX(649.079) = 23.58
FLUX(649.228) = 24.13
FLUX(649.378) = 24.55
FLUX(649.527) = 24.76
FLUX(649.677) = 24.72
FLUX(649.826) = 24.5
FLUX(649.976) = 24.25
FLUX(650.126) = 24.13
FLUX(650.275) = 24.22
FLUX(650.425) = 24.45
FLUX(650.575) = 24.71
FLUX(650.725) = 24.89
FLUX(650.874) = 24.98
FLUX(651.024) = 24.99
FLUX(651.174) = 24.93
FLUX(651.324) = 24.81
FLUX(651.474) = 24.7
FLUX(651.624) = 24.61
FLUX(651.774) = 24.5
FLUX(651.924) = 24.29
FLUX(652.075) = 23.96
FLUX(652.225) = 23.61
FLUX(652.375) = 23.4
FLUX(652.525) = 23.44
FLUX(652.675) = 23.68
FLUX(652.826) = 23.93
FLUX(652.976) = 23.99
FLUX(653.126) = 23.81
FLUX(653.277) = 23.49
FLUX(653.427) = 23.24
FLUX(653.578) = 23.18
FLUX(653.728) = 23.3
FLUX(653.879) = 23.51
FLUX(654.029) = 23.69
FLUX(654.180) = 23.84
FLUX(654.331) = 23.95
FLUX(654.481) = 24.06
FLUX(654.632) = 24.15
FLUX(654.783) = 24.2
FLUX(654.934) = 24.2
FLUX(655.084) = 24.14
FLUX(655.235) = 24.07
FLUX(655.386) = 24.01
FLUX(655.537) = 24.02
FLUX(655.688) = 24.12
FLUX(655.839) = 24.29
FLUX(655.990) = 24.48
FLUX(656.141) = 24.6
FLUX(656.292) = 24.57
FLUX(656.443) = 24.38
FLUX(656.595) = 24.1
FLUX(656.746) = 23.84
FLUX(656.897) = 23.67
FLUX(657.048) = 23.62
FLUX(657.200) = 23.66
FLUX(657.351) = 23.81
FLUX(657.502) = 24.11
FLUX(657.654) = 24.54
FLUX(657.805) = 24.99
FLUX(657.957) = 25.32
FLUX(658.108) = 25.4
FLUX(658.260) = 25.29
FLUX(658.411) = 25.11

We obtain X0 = 0.7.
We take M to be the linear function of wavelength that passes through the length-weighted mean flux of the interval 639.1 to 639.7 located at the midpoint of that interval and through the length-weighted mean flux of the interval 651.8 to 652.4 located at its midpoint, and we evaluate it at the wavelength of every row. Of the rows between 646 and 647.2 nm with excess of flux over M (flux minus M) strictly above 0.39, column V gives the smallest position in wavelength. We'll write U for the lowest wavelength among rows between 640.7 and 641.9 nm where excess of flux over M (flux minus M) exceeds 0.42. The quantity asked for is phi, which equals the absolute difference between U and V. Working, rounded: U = 640.763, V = 646.096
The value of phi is 5.33 nm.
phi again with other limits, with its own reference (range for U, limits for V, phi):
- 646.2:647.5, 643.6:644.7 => 2.38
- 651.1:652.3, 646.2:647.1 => 4.93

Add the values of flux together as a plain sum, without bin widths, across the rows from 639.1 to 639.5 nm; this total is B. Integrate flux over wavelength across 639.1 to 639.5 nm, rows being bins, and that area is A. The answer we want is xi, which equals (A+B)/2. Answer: 37.9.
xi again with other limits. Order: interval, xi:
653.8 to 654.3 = 41.4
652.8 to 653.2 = 40.7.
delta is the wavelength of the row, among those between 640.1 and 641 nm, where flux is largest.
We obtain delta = 640.173 nm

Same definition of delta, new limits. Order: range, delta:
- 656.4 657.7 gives 657.654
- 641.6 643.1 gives 642.684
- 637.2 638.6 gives 637.232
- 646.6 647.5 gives 646.692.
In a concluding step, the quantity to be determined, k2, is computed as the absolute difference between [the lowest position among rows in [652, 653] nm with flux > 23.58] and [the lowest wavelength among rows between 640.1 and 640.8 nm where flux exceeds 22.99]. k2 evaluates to 11.90 nm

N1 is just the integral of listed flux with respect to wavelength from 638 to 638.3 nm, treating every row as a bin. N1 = 6.77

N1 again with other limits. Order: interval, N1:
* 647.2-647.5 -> 6.77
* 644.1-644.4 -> 7.27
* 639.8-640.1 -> 6.93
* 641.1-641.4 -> 6.92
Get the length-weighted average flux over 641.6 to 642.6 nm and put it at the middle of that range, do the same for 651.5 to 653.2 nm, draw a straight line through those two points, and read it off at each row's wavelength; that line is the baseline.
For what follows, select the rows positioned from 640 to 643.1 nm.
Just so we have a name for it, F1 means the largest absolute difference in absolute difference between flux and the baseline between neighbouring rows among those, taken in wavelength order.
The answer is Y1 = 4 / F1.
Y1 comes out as 19.5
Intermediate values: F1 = 0.21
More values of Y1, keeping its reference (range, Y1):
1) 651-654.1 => 11.6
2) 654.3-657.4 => 13.6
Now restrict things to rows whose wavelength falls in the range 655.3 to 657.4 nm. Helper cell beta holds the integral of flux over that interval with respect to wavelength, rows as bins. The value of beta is 50.6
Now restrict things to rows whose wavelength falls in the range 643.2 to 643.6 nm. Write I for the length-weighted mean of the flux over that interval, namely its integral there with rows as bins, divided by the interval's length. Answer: 22.9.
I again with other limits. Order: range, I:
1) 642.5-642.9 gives 23.1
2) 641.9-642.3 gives 22.8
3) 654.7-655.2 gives 24.2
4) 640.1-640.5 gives 23.4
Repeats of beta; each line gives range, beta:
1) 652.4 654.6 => 52.0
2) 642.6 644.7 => 49.2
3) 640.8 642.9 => 48.2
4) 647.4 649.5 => 47.1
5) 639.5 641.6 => 48.3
